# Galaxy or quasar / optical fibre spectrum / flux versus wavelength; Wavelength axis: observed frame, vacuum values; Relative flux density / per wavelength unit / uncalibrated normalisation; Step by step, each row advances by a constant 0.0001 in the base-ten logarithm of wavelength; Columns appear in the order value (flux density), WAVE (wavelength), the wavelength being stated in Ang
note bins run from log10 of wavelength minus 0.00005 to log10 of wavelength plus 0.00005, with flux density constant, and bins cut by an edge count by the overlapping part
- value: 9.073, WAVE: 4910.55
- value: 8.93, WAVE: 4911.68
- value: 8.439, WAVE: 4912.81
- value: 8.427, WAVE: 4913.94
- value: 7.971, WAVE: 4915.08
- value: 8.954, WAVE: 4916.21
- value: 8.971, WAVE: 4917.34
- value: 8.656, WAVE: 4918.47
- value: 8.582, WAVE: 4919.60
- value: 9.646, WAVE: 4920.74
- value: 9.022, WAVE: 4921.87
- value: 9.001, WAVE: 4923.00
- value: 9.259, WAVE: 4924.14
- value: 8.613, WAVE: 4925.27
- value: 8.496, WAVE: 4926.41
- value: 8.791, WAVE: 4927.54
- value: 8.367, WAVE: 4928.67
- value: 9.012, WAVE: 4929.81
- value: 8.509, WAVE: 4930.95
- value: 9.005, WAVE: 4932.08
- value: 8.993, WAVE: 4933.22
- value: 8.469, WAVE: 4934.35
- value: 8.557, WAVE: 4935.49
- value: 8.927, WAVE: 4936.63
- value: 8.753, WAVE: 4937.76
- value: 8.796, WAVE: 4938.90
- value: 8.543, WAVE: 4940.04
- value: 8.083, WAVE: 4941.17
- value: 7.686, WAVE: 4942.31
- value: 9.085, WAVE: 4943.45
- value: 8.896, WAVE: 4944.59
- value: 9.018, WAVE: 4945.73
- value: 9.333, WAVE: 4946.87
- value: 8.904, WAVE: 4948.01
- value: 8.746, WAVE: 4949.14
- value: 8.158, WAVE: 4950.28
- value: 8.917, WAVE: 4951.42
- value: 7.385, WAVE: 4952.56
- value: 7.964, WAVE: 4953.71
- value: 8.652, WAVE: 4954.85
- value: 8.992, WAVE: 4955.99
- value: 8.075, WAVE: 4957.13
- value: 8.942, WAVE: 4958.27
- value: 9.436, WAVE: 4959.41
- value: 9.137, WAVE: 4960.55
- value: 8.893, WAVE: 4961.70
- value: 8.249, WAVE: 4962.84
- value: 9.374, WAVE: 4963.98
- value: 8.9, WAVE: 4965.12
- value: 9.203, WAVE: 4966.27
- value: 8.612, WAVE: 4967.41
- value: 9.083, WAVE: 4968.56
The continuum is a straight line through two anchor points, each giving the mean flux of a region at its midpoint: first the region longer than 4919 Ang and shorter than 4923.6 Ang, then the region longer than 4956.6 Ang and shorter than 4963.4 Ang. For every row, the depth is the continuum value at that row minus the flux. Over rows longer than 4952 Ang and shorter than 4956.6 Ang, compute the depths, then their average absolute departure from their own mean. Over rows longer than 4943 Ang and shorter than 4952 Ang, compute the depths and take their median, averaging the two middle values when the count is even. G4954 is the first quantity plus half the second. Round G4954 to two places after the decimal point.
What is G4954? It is 0.56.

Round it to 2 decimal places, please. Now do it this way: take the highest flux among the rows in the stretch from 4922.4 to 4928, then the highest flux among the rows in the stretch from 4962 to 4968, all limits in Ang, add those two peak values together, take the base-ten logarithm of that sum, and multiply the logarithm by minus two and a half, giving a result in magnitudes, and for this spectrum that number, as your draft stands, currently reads -3.18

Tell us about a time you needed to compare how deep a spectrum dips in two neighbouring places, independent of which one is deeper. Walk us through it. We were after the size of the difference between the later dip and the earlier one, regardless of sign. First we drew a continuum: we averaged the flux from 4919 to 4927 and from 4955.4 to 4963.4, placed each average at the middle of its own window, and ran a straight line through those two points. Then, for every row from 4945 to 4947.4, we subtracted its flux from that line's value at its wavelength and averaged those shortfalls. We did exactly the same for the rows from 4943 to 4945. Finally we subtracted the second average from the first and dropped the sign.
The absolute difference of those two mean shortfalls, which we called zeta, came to 0.2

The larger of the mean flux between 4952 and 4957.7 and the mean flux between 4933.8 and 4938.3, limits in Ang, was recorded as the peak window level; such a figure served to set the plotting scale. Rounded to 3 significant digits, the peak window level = 8.68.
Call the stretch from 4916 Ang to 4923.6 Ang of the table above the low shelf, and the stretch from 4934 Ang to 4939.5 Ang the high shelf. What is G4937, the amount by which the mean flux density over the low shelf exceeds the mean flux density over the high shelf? 0.28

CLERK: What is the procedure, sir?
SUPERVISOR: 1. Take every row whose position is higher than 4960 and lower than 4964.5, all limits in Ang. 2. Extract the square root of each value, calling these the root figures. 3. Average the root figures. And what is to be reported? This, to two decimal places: 2.98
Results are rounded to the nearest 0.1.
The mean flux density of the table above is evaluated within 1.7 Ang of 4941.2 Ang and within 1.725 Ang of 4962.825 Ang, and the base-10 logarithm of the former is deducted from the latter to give 7.9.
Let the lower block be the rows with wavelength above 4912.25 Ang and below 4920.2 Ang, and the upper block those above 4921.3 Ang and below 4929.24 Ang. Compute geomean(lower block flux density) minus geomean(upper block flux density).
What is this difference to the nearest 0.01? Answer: -0.22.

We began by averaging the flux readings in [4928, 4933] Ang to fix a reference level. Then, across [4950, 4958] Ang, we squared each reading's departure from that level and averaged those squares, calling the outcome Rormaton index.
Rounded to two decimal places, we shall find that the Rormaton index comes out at 0.46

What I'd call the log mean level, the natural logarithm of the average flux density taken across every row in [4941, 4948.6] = 2.17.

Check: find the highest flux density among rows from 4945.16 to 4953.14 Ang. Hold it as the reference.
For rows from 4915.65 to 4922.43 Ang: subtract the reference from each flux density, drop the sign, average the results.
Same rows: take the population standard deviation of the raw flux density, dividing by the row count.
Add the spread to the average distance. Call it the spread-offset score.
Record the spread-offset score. 0.81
